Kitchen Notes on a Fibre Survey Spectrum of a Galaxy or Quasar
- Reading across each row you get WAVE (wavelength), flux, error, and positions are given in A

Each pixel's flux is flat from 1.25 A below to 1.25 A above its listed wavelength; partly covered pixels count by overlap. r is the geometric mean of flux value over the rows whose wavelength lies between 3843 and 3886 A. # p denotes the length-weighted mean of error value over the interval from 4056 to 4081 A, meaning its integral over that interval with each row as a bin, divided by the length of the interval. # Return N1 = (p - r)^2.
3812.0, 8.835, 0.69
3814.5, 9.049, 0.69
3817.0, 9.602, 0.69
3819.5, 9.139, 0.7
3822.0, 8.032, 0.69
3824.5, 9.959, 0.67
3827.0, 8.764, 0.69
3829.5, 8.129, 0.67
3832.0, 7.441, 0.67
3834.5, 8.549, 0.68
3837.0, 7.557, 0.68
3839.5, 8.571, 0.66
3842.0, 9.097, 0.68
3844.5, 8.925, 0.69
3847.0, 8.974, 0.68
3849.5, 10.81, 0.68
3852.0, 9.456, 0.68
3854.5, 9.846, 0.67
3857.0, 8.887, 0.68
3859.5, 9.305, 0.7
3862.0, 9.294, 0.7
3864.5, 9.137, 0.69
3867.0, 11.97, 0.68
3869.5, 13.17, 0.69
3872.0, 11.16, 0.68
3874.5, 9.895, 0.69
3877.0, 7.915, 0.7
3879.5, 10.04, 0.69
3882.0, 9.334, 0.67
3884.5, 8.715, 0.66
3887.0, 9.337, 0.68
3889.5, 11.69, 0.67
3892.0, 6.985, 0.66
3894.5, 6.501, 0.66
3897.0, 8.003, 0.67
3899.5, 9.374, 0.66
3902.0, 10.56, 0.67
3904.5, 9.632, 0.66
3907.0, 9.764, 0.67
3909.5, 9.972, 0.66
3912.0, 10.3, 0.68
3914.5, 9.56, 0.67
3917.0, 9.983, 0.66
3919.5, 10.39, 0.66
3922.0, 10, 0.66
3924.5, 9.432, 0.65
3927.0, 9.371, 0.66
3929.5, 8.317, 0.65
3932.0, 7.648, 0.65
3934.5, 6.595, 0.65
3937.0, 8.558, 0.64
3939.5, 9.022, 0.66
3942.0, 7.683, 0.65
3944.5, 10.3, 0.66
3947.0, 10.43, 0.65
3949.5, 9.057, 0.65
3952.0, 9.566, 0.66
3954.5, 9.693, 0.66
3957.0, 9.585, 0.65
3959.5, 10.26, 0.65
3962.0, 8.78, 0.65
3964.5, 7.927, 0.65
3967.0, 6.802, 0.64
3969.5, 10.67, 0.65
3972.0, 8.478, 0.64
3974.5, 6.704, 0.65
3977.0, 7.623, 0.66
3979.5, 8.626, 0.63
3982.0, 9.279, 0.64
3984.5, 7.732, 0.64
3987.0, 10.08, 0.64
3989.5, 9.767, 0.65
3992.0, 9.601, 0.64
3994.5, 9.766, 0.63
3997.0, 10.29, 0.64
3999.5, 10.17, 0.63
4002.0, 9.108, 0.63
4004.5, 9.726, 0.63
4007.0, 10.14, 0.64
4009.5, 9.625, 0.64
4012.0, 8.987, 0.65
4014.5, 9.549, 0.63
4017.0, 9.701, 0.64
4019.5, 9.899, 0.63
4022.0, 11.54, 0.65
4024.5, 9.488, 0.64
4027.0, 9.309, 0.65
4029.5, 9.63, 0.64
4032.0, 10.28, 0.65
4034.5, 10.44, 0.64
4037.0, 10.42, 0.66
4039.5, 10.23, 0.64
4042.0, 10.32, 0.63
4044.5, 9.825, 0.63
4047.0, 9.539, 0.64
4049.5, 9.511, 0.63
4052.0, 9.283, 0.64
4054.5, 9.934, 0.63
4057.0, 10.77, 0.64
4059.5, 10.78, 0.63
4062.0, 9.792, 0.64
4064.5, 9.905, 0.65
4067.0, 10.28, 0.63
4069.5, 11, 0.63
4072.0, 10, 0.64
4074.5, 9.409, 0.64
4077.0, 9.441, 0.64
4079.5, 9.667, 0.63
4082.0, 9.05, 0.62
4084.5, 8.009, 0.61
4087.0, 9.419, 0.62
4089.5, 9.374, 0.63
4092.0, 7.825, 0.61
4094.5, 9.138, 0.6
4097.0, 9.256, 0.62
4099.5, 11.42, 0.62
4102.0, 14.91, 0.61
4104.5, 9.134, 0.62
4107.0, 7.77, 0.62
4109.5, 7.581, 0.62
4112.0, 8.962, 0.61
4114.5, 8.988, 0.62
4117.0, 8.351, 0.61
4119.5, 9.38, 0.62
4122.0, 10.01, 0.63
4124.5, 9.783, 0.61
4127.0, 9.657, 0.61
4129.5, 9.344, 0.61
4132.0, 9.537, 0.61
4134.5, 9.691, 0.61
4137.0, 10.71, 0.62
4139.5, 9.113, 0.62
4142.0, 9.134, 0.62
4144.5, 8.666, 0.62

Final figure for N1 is 83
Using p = 0.637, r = 9.74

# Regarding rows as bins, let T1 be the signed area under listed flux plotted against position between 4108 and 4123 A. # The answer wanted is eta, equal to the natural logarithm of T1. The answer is 4.89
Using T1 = 133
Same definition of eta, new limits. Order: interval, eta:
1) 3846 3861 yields 4.96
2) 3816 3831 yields 4.89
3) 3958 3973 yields 4.89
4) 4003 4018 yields 4.97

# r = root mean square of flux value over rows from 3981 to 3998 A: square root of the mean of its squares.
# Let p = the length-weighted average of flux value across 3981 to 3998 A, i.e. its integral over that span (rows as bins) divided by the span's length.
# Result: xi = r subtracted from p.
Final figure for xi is -0.04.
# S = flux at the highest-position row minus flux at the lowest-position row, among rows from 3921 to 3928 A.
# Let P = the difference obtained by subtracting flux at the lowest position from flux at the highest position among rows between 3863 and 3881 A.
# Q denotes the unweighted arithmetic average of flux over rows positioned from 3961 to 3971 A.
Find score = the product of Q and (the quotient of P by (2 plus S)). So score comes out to 6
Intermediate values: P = 0.9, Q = 8.5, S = -0.6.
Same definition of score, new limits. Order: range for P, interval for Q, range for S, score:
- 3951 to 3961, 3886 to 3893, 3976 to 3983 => 2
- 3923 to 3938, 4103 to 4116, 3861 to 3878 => -12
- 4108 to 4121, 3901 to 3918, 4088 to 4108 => 45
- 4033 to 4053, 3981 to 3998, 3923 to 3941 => -7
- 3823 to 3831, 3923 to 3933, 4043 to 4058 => -5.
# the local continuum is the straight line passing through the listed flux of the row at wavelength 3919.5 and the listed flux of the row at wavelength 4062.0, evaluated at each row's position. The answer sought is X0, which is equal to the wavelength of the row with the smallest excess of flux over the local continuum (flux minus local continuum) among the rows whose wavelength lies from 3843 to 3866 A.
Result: 3844.5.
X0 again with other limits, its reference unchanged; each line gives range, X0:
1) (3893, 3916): 3894.5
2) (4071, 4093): 4092.0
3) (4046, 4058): 4052.0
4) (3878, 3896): 3894.5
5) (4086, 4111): 4109.5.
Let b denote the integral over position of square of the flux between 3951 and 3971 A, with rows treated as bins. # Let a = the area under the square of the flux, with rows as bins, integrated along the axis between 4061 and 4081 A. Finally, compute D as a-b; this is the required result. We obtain 274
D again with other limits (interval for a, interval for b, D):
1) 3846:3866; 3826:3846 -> 402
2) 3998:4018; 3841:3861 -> 79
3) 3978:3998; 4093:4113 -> -239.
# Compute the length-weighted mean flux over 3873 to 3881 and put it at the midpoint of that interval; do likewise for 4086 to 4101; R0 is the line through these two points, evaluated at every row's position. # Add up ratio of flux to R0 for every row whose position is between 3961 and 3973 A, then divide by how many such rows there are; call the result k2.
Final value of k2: 0.91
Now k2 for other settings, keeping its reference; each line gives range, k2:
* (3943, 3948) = 1.10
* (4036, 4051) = 1.05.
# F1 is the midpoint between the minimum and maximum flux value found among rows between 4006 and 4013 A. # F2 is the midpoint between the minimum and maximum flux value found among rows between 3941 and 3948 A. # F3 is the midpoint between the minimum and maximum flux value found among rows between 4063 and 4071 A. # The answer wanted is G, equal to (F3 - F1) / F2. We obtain 0.10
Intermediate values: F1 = 9.6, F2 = 9.1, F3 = 10.5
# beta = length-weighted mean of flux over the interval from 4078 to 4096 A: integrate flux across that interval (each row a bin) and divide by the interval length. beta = 8.94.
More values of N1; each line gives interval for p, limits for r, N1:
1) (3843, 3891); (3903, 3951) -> 73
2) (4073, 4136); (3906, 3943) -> 71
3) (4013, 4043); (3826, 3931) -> 75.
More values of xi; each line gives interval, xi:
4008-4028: -0.02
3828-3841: 0.02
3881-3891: -0.12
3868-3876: -0.17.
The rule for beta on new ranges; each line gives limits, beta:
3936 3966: 9.22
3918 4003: 9.04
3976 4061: 9.74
